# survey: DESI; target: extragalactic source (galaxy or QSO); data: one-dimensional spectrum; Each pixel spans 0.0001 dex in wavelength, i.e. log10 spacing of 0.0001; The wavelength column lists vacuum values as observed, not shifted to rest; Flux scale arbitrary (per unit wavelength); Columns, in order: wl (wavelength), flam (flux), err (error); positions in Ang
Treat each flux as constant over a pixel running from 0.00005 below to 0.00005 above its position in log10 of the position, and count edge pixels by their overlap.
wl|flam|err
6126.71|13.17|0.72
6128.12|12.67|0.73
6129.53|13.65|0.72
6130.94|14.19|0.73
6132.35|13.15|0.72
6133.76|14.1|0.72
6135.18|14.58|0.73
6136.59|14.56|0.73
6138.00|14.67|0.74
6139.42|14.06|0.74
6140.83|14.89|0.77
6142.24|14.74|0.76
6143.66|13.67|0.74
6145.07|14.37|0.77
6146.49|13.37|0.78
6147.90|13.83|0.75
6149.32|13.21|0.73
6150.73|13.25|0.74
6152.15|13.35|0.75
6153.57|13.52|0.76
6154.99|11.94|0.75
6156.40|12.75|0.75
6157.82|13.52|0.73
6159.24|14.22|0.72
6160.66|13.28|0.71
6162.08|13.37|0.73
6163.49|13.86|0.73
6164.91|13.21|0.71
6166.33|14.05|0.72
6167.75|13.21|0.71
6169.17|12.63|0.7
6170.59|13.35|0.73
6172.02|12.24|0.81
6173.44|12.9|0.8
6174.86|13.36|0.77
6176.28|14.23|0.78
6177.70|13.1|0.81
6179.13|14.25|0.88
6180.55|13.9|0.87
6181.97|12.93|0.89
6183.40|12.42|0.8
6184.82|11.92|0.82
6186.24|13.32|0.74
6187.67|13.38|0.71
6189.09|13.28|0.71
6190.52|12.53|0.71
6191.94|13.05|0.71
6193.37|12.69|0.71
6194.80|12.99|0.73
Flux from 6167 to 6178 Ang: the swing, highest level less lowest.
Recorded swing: 2.0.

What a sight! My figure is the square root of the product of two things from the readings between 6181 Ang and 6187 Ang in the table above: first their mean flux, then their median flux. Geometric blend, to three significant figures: 12.7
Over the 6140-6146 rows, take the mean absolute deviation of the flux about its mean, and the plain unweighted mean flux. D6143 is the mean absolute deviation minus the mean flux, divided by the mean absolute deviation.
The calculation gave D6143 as -35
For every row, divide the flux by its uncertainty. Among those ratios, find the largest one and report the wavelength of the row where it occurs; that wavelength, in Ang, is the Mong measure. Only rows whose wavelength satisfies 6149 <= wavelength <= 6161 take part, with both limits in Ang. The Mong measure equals 6159.24 Ang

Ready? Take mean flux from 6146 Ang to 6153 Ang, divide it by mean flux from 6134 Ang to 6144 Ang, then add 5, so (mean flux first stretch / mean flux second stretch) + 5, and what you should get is 5.93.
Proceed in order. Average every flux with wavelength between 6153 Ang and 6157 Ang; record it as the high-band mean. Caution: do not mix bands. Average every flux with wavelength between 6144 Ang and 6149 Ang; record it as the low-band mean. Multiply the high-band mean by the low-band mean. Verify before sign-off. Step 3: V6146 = 176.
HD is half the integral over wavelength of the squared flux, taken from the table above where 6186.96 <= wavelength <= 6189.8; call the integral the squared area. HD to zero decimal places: 253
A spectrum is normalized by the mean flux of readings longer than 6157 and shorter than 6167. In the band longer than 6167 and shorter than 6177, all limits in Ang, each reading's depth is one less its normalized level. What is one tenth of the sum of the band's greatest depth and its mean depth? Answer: 0.014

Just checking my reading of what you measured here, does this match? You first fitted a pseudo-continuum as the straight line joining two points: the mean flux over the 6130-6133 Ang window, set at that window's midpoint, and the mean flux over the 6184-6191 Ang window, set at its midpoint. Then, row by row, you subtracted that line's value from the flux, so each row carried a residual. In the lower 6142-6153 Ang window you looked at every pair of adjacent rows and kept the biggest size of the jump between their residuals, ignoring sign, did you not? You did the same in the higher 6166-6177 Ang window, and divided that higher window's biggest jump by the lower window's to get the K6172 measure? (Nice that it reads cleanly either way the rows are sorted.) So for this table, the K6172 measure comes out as 1.0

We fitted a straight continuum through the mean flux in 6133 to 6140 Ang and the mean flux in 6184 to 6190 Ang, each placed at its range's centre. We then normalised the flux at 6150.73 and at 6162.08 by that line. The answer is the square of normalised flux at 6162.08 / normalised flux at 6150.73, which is 1.07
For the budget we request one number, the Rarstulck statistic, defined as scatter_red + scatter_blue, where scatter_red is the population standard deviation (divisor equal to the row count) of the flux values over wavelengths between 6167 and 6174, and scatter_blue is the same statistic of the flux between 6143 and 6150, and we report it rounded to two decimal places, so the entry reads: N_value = 0.80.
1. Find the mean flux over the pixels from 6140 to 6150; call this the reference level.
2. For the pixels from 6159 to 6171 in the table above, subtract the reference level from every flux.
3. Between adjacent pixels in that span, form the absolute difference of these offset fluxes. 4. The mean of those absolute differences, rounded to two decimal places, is 0.64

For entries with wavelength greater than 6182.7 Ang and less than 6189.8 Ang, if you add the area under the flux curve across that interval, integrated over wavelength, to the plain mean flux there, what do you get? 104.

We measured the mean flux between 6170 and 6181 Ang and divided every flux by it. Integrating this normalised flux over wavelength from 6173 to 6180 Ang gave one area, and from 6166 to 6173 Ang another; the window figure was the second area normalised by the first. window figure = 0.96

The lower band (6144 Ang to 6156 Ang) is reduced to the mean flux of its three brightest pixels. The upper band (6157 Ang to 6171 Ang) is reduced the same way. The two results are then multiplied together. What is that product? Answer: 195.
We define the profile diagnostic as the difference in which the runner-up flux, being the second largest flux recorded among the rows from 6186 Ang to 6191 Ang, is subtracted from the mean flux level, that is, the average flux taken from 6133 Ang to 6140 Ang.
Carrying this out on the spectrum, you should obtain 1.1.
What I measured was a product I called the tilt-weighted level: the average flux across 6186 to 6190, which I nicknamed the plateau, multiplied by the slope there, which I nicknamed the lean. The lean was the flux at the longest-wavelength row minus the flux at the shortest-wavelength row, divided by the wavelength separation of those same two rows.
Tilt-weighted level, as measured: -0.2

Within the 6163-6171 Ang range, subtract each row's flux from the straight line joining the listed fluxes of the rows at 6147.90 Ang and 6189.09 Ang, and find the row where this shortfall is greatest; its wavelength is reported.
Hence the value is 6169.17 Ang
